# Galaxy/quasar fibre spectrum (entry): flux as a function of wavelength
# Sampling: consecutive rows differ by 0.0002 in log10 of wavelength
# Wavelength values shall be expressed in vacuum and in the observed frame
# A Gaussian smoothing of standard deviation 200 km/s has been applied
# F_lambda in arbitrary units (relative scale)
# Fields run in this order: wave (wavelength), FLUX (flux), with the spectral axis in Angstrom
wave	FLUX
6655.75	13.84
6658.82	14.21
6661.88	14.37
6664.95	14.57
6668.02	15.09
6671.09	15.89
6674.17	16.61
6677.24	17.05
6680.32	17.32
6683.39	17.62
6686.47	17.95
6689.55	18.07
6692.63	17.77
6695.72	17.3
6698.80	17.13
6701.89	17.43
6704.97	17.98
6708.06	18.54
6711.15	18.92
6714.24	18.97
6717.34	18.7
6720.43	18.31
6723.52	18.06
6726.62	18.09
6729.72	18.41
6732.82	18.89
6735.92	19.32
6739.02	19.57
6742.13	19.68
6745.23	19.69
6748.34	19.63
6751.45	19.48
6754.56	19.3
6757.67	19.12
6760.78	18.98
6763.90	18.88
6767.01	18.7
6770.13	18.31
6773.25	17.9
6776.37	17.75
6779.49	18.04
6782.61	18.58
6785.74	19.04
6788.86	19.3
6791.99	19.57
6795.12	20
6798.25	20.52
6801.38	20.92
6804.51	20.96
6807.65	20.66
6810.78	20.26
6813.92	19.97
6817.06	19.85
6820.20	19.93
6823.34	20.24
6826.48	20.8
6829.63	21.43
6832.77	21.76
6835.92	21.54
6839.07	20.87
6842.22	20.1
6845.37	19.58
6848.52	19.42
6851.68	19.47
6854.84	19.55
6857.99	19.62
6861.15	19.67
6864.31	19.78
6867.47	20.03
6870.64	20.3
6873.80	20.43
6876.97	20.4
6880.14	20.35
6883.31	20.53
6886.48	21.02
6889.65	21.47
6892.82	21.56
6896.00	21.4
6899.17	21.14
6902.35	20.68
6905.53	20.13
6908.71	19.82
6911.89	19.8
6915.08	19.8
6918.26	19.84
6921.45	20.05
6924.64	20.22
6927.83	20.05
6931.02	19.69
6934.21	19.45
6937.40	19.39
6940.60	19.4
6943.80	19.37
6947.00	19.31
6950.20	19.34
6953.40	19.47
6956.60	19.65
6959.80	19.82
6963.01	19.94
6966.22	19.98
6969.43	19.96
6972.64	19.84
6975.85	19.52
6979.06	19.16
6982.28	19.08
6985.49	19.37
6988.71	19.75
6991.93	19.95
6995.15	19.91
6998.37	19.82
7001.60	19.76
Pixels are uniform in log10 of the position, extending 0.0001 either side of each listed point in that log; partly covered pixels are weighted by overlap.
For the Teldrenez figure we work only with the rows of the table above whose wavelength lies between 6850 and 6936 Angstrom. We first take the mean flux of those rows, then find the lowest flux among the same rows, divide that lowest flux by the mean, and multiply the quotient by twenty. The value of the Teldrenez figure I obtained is 19.2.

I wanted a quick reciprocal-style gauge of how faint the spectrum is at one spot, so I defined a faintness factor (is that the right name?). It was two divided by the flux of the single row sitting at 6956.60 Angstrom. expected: 0.102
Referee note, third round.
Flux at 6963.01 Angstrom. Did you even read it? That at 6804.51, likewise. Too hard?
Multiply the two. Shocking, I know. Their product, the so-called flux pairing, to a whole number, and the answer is 418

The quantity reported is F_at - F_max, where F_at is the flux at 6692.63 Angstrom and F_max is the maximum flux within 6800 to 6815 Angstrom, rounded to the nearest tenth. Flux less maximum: -3.2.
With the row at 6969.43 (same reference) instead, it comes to -1.0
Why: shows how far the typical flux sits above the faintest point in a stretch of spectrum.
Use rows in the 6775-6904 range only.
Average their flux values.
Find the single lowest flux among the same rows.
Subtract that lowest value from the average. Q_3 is 2.46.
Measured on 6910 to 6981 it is 0.52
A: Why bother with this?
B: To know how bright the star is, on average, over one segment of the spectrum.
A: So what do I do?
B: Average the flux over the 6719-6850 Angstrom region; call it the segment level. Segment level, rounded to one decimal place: 19.6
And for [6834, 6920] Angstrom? 20.3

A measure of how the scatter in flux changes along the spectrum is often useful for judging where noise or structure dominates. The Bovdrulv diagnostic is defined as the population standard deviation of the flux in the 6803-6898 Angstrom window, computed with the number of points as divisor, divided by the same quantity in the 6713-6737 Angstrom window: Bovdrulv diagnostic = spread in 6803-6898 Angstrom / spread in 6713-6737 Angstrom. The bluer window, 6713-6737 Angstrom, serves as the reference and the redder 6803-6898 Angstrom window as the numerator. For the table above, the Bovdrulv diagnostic 1.65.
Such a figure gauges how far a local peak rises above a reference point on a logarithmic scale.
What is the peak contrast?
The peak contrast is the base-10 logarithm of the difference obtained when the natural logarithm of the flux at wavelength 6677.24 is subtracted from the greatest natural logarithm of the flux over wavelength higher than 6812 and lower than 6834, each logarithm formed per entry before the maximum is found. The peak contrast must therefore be -0.61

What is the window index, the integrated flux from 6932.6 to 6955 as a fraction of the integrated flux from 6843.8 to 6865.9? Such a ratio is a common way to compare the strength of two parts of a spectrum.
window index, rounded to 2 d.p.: 1.00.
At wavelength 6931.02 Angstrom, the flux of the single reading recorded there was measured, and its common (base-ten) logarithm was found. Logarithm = 1.29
